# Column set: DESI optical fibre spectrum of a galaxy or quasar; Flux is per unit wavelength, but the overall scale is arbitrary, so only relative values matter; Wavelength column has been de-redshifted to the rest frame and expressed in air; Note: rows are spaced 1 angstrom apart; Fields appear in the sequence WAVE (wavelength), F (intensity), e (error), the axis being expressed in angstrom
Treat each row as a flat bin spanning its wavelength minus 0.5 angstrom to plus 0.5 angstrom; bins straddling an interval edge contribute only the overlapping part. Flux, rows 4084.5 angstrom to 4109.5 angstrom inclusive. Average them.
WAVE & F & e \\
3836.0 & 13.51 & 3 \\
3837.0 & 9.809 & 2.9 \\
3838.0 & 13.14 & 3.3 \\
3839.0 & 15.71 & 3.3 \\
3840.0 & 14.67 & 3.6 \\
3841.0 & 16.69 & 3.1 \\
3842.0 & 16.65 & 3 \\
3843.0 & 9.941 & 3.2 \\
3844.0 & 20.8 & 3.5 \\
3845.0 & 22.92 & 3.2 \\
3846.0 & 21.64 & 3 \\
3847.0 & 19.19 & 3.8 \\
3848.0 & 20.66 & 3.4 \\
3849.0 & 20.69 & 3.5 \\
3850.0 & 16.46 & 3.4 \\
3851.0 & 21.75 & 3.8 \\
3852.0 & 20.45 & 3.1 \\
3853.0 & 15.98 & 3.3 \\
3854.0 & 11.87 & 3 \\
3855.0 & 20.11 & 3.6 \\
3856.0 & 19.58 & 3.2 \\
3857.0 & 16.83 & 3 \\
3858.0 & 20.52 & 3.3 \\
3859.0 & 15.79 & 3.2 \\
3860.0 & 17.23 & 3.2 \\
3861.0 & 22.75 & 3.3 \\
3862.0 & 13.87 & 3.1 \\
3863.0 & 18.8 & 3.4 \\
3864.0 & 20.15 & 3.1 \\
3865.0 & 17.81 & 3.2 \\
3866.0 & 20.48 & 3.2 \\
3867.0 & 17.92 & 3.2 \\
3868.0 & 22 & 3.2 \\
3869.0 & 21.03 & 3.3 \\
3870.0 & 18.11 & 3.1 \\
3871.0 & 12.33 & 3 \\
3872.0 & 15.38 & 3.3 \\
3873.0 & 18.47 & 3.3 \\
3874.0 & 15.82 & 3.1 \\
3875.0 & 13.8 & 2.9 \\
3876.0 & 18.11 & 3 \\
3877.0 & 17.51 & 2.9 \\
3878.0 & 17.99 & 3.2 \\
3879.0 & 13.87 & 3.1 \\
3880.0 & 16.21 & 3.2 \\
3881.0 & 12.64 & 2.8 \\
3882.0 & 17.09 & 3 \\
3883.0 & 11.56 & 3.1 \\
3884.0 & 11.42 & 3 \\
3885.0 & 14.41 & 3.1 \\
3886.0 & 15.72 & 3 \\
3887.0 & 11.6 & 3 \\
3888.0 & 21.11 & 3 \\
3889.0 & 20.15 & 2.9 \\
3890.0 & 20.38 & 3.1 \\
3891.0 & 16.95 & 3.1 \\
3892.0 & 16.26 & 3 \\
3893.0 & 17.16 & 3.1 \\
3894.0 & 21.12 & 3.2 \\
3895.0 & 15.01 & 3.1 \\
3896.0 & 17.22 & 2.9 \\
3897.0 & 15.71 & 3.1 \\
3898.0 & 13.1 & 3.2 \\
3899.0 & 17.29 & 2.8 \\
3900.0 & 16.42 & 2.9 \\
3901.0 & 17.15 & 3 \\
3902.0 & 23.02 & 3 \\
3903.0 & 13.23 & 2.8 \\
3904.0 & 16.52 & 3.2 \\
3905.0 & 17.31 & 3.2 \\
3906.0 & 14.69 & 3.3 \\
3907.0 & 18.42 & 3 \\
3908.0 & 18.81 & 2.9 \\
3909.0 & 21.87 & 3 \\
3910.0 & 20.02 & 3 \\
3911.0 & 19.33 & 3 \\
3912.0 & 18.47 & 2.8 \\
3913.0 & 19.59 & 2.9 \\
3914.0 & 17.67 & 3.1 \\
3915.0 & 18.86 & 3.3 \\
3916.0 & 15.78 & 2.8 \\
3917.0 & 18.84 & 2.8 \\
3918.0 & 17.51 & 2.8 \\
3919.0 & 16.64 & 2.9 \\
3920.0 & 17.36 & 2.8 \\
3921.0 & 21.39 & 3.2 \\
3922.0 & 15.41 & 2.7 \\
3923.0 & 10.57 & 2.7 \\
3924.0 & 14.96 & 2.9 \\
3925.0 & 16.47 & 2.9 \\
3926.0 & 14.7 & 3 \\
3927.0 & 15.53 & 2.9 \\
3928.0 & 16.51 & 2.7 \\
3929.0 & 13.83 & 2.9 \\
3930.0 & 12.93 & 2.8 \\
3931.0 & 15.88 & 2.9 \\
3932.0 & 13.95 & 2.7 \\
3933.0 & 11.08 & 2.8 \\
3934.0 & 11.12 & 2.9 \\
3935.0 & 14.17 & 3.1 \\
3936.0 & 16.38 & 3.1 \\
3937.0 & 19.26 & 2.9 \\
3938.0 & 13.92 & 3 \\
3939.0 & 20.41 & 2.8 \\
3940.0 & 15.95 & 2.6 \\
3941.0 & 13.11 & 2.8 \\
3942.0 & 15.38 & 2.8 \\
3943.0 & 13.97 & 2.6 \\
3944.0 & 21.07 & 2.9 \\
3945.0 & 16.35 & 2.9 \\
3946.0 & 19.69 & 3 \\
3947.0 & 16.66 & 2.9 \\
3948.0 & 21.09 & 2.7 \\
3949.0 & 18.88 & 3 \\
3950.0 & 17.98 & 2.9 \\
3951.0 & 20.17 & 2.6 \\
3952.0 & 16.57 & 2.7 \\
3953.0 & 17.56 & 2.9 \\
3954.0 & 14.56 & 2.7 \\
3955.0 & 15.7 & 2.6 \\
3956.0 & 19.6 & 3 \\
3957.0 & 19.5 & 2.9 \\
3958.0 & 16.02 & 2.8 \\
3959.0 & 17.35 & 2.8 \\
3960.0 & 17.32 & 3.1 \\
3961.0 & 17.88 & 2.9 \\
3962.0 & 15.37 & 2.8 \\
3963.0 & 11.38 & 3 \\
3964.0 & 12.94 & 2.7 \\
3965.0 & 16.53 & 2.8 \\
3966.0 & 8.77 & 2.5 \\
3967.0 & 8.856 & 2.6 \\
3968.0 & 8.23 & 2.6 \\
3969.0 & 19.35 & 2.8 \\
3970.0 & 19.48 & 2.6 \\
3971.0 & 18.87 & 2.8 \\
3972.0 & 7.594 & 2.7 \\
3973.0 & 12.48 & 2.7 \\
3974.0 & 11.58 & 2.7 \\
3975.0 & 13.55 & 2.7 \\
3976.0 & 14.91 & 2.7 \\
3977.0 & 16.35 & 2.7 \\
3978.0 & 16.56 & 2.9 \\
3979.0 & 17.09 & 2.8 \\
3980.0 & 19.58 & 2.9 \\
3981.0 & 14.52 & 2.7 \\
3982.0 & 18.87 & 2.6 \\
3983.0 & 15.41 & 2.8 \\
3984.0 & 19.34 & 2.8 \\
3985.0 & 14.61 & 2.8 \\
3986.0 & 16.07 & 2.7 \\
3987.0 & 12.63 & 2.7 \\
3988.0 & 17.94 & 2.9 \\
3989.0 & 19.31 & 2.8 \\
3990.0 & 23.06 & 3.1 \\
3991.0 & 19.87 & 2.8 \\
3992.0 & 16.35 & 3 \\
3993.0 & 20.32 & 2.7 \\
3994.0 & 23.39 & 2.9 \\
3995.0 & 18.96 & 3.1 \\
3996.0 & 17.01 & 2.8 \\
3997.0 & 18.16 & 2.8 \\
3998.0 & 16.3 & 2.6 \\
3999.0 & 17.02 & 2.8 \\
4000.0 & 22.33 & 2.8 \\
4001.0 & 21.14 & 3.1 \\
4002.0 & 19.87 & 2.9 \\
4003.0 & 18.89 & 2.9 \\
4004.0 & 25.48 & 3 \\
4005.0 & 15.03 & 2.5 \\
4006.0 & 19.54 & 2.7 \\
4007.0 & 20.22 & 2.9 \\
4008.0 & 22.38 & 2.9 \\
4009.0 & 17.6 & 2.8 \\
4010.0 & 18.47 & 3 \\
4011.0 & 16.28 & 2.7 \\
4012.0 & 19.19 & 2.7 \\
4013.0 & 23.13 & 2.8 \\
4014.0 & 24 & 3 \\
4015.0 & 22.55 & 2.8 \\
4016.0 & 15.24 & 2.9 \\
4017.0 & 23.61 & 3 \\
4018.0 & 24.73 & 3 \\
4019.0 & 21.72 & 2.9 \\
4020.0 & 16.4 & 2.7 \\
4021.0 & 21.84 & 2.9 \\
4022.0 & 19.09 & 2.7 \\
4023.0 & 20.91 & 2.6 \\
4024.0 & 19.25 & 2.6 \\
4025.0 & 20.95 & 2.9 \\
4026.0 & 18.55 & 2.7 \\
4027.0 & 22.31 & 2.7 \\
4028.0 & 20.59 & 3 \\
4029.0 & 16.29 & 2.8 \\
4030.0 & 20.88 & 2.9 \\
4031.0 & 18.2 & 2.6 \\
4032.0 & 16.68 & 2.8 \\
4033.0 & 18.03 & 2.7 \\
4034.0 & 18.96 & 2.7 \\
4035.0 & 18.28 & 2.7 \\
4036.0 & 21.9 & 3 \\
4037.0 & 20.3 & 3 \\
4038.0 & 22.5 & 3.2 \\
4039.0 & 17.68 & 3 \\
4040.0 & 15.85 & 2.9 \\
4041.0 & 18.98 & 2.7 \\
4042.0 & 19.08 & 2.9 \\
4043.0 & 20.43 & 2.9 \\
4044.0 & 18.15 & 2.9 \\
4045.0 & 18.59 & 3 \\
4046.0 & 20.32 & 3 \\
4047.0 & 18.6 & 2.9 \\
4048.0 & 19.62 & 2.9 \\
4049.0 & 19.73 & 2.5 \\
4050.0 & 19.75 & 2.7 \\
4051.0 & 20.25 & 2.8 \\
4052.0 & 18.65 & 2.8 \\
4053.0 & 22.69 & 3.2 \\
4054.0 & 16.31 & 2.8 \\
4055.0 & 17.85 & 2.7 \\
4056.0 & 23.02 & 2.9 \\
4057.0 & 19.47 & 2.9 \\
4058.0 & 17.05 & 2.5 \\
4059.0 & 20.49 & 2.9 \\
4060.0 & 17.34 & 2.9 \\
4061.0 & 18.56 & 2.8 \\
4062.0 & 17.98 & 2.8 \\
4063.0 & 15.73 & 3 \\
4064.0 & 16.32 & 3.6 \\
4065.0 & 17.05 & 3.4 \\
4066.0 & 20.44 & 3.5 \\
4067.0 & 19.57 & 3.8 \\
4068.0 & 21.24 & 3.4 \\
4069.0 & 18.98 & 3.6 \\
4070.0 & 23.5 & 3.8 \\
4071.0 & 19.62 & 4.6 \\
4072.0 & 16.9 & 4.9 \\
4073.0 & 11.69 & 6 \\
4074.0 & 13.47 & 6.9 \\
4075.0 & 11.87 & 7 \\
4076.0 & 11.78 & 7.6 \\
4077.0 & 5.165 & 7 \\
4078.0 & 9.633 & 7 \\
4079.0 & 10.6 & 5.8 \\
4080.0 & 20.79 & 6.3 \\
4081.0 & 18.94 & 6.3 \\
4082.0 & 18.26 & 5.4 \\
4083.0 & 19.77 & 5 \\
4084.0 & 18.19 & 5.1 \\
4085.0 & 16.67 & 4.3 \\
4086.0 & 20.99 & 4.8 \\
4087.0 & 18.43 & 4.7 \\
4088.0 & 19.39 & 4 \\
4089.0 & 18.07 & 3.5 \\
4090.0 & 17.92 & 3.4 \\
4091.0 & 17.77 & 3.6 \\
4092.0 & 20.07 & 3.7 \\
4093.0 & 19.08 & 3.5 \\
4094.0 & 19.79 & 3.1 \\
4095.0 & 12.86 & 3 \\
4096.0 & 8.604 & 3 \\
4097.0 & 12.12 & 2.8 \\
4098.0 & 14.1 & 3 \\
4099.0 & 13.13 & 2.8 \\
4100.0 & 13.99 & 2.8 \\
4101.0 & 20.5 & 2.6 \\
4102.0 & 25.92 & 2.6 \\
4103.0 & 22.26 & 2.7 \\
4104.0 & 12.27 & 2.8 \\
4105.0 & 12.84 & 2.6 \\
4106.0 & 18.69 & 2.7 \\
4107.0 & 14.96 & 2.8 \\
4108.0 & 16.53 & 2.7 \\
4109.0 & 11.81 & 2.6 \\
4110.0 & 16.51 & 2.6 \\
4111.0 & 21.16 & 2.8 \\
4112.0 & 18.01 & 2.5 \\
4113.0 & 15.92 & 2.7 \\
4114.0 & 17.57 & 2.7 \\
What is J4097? 16.8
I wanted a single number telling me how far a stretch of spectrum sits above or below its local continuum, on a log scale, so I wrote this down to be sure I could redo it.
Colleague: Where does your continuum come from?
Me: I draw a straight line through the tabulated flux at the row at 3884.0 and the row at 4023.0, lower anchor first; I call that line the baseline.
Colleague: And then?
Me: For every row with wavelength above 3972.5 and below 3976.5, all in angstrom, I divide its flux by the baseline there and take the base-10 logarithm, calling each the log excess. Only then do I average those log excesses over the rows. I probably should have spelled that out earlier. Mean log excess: -0.13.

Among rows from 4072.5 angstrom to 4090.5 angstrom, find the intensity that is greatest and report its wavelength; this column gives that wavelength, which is 4086.0 angstrom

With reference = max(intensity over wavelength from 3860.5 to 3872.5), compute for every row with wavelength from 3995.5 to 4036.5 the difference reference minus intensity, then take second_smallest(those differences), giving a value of -2.0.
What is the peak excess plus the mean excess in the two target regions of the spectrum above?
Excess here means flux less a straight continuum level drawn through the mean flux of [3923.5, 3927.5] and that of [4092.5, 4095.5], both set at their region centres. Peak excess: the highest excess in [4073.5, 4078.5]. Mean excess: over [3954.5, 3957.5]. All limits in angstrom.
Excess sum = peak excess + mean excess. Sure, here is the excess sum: -1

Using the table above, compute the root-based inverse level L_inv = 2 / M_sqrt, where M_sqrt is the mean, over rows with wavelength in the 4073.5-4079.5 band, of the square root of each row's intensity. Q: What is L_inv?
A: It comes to 0.626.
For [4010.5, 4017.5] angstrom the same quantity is 0.443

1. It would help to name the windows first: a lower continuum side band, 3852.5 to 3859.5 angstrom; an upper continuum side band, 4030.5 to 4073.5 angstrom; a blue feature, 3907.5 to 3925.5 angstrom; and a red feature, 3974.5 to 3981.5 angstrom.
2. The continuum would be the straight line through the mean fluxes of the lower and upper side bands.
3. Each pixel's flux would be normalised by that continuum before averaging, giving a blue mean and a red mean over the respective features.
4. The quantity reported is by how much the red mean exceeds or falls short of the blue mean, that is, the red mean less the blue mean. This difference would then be -0.12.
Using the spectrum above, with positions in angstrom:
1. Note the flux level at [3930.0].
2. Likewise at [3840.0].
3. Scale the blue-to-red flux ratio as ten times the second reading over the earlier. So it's 11.3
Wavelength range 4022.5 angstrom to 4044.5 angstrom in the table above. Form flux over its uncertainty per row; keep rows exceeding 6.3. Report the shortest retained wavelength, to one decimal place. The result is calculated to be 4023.0 angstrom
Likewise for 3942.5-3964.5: 3944.0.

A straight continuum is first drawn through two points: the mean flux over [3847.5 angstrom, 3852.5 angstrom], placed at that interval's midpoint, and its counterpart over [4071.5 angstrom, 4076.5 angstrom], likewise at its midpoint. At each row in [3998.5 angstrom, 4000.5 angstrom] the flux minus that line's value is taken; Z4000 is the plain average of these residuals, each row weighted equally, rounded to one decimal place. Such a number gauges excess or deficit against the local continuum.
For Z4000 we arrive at 4.3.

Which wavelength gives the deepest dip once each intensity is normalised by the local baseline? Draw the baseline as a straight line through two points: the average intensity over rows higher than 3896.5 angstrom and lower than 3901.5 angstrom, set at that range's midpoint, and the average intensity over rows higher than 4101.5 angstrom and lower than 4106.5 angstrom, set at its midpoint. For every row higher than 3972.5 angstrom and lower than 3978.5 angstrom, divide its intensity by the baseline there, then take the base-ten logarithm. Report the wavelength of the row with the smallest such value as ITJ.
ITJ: 3974.0 angstrom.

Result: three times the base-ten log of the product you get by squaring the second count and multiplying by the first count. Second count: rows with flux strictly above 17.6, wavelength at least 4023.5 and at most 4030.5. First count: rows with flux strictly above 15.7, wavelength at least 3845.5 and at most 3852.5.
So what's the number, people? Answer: 7.2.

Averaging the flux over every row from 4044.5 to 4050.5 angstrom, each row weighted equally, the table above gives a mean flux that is 19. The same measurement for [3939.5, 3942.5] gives 15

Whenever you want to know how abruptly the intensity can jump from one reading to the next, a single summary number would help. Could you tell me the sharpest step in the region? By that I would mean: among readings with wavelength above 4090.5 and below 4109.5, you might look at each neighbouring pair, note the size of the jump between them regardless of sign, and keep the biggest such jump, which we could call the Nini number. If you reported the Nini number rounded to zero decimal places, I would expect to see 10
